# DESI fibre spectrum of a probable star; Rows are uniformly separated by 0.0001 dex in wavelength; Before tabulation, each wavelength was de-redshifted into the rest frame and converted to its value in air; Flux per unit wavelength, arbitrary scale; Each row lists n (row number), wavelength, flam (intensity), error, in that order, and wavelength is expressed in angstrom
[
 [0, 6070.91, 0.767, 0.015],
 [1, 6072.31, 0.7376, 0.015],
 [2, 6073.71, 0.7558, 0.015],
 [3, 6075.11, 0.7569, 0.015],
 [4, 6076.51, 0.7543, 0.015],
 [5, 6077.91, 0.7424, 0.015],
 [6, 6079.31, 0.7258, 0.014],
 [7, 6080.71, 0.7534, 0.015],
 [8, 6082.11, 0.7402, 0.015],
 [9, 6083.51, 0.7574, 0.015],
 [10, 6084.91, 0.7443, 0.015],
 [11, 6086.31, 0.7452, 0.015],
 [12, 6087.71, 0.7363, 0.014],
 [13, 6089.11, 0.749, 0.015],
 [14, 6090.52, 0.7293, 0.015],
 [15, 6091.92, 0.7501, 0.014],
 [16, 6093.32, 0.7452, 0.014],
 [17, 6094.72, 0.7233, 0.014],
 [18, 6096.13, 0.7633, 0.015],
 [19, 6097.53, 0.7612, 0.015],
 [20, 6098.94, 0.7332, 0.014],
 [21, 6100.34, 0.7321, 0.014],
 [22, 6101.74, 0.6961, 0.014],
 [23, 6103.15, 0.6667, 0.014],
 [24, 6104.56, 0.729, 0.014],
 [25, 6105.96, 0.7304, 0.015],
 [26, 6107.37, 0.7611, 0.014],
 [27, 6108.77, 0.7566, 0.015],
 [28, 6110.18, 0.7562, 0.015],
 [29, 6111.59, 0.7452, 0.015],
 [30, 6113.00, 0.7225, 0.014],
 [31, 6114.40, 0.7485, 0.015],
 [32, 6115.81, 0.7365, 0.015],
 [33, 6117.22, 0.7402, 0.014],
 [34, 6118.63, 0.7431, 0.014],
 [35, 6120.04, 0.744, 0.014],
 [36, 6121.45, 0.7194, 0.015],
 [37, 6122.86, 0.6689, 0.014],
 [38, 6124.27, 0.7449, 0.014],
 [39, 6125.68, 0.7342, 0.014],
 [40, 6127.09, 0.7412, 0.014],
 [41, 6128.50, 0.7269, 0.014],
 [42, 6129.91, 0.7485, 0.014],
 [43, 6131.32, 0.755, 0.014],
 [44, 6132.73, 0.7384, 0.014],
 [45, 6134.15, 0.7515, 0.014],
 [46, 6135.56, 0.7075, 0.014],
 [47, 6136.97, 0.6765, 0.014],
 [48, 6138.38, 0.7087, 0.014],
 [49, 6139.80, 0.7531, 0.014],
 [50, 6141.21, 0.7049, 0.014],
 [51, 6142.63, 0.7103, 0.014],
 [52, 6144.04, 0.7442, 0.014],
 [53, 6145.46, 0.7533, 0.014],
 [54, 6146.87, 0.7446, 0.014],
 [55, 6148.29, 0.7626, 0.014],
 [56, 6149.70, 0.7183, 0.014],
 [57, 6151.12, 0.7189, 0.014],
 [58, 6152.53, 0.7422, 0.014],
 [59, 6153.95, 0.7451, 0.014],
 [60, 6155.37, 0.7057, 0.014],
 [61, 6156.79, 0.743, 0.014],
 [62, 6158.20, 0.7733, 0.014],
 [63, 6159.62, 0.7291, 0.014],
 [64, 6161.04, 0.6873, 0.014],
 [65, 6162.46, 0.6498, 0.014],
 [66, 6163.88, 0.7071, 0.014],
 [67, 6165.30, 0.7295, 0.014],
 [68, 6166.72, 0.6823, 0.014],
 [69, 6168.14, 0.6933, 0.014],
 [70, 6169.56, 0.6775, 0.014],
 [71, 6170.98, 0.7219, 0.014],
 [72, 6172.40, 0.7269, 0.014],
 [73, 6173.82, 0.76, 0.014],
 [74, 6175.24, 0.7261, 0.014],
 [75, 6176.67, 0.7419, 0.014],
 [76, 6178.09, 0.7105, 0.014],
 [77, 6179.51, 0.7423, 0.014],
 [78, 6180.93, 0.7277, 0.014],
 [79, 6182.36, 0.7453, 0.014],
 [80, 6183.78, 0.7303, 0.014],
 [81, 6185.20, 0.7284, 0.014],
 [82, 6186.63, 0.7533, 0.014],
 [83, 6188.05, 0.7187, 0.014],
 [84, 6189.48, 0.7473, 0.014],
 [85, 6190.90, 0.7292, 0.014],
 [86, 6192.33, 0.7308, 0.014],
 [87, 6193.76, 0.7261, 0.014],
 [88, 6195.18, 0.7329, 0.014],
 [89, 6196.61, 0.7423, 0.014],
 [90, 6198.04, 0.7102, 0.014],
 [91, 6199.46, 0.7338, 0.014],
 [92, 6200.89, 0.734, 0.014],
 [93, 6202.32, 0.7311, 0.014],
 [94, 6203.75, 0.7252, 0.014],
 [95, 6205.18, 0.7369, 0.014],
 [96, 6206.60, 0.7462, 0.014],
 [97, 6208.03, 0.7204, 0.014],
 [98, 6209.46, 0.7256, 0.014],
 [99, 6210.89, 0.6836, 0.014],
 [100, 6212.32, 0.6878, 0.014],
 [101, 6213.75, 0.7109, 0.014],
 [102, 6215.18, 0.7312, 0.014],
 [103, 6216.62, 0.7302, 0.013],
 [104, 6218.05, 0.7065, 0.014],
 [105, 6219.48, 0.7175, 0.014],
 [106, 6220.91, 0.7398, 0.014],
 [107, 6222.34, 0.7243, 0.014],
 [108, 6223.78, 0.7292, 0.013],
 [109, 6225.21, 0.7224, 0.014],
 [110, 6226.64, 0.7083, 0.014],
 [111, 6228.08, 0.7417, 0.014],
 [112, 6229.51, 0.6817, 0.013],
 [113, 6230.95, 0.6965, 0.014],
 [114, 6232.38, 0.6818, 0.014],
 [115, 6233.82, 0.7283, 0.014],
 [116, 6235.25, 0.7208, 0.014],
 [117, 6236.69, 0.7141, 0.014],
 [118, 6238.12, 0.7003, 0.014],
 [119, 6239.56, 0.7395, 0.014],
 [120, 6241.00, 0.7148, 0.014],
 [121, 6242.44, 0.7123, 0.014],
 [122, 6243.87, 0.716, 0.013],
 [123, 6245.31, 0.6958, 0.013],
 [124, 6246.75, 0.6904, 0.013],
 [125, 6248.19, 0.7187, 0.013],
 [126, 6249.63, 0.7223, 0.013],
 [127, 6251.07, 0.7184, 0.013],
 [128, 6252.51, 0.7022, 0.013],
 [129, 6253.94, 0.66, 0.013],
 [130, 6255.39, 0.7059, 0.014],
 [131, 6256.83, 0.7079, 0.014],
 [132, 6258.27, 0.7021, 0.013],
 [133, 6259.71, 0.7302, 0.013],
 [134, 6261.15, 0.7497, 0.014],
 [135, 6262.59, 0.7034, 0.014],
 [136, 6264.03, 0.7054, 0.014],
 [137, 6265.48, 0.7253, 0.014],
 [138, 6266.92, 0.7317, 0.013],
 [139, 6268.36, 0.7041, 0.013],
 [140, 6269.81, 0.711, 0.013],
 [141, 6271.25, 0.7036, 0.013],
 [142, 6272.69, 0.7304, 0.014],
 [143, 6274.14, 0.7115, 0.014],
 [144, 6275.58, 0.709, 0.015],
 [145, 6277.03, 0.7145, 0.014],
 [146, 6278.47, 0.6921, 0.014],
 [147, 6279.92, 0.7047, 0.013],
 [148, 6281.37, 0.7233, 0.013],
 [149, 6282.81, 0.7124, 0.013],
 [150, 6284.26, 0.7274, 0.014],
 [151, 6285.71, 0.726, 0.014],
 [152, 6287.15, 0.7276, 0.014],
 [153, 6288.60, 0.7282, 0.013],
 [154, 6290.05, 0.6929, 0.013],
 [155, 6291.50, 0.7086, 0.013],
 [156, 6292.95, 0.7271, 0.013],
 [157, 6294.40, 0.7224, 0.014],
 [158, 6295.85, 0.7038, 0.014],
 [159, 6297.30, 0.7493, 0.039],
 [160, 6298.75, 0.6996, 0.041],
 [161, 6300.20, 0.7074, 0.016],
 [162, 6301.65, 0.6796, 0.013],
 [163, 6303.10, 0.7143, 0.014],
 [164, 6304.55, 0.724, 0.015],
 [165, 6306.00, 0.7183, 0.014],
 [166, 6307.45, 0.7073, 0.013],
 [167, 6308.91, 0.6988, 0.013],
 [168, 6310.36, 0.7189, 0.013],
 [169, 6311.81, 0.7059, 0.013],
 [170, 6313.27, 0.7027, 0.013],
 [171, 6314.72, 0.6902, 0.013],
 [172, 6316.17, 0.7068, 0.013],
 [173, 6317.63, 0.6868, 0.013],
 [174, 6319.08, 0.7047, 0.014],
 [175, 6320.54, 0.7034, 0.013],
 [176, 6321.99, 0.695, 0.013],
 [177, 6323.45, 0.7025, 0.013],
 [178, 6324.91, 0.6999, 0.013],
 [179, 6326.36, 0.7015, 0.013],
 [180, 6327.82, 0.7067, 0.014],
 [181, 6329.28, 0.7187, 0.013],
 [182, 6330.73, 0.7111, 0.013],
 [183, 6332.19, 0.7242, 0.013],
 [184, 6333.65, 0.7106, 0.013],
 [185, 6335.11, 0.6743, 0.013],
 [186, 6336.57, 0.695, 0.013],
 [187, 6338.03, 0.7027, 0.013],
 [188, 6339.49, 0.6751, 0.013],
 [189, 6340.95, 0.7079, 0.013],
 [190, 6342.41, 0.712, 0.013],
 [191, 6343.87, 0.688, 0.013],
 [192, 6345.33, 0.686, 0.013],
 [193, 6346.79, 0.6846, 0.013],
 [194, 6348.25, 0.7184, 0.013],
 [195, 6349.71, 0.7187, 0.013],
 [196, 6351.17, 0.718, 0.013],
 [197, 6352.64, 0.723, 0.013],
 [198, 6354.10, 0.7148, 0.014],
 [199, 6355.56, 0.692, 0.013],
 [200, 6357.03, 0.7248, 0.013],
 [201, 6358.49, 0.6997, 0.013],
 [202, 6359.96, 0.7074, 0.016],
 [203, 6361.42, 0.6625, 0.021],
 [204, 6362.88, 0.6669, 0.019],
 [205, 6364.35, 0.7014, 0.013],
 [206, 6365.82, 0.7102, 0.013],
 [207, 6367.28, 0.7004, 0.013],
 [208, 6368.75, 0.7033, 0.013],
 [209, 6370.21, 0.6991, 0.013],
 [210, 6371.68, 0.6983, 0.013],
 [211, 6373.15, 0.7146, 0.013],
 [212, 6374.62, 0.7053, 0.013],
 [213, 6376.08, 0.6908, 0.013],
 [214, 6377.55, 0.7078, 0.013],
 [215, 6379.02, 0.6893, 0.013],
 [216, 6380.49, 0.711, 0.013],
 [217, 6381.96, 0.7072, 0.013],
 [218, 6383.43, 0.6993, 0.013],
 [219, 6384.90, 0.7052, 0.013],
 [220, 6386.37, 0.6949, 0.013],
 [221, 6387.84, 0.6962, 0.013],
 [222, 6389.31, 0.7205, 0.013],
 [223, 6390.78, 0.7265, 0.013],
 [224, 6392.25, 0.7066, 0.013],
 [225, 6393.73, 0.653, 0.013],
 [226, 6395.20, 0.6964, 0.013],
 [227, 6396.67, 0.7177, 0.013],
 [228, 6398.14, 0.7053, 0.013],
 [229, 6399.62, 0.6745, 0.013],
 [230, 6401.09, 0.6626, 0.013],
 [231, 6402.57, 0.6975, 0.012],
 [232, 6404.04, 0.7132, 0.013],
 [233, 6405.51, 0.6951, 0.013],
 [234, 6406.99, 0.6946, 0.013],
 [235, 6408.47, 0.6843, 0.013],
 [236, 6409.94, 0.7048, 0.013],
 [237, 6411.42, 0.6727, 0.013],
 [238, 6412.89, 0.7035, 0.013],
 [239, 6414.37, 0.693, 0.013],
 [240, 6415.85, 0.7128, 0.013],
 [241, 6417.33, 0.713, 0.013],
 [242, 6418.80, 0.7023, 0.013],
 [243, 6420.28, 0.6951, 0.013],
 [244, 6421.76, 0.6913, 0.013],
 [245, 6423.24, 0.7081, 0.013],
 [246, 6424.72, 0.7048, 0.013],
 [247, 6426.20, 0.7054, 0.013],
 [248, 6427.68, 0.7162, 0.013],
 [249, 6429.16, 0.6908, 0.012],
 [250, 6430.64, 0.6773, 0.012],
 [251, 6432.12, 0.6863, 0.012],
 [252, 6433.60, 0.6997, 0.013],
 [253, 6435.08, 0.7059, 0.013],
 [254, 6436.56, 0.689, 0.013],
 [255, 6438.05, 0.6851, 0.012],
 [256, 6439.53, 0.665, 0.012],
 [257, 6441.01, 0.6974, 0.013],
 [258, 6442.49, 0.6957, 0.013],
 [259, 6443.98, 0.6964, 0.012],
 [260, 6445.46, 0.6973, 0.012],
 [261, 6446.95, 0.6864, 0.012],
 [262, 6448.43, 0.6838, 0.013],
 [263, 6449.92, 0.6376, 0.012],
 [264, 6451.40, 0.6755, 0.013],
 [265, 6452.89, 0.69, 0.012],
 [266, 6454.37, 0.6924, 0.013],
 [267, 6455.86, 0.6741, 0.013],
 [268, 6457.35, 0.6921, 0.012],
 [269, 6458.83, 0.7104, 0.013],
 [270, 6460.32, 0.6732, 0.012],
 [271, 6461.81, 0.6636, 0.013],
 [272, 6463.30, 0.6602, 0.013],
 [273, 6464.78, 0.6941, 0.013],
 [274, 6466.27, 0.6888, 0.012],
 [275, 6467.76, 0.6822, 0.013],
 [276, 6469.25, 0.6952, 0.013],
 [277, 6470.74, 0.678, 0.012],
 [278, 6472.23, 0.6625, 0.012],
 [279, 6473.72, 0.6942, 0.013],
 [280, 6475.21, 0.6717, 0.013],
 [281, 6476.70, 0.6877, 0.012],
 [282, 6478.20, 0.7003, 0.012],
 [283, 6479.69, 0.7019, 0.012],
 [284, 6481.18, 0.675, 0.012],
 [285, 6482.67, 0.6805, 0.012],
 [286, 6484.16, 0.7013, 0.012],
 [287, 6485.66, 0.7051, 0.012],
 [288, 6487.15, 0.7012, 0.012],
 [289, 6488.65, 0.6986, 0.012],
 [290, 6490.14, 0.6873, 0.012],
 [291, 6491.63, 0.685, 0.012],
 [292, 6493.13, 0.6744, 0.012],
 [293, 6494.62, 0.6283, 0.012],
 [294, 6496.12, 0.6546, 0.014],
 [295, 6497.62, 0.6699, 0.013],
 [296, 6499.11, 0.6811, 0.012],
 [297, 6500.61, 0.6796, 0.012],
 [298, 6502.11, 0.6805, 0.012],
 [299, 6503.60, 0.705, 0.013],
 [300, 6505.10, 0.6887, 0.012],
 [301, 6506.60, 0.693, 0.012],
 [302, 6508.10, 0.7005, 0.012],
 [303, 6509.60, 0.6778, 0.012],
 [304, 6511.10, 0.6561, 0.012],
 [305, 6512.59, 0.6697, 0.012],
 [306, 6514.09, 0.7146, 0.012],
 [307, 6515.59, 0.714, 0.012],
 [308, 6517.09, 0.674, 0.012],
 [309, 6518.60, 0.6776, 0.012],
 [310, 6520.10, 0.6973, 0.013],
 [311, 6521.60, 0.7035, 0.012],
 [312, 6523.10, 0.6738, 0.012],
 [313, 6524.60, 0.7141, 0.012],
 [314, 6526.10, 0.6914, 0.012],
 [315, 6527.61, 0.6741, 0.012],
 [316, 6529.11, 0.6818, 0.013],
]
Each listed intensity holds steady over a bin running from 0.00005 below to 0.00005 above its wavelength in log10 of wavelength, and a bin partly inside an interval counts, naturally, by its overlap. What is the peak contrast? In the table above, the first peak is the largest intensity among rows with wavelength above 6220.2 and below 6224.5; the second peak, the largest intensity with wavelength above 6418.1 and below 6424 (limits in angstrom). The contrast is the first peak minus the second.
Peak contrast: 0.032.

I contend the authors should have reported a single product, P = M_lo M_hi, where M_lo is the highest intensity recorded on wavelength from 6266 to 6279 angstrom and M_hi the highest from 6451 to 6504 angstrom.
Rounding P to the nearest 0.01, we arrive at 0.52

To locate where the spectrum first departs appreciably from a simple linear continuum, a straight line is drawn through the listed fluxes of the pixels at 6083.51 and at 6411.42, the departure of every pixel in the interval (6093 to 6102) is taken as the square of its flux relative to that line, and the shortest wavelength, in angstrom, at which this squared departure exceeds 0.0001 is 6094.72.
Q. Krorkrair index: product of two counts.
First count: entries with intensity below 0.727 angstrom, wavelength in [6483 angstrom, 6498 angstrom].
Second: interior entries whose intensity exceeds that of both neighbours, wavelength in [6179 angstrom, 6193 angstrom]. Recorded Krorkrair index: 30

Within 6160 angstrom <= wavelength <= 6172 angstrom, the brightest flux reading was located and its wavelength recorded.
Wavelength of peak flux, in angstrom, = 6165.30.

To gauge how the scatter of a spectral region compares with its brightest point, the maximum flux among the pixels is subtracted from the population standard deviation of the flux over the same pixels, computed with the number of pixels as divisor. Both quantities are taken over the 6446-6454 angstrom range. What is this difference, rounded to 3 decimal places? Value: -0.671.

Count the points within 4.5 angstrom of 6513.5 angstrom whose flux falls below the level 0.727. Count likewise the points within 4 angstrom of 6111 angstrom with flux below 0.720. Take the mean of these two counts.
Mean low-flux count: 3.00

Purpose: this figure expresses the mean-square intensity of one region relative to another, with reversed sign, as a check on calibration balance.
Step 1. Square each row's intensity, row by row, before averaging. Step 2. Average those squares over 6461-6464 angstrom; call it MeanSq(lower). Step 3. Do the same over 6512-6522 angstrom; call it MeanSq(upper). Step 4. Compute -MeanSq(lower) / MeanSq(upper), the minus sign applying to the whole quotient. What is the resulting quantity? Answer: -0.91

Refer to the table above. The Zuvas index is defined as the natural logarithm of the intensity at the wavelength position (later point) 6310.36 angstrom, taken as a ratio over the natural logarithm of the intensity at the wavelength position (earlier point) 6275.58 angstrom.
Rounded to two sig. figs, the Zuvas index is 0.96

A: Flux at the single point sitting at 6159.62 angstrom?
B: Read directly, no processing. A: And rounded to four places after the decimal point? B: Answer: 0.7291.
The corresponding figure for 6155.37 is 0.7057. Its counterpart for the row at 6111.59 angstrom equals 0.7452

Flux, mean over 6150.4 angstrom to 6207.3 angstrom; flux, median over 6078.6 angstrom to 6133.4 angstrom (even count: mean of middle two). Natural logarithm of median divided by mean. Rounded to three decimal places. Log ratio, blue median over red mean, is 0.021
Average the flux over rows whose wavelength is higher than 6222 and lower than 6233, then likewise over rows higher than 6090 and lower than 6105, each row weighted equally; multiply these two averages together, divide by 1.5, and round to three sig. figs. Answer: 0.346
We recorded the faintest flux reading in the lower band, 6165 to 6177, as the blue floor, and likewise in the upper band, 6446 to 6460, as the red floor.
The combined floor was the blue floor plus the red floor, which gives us 1.32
